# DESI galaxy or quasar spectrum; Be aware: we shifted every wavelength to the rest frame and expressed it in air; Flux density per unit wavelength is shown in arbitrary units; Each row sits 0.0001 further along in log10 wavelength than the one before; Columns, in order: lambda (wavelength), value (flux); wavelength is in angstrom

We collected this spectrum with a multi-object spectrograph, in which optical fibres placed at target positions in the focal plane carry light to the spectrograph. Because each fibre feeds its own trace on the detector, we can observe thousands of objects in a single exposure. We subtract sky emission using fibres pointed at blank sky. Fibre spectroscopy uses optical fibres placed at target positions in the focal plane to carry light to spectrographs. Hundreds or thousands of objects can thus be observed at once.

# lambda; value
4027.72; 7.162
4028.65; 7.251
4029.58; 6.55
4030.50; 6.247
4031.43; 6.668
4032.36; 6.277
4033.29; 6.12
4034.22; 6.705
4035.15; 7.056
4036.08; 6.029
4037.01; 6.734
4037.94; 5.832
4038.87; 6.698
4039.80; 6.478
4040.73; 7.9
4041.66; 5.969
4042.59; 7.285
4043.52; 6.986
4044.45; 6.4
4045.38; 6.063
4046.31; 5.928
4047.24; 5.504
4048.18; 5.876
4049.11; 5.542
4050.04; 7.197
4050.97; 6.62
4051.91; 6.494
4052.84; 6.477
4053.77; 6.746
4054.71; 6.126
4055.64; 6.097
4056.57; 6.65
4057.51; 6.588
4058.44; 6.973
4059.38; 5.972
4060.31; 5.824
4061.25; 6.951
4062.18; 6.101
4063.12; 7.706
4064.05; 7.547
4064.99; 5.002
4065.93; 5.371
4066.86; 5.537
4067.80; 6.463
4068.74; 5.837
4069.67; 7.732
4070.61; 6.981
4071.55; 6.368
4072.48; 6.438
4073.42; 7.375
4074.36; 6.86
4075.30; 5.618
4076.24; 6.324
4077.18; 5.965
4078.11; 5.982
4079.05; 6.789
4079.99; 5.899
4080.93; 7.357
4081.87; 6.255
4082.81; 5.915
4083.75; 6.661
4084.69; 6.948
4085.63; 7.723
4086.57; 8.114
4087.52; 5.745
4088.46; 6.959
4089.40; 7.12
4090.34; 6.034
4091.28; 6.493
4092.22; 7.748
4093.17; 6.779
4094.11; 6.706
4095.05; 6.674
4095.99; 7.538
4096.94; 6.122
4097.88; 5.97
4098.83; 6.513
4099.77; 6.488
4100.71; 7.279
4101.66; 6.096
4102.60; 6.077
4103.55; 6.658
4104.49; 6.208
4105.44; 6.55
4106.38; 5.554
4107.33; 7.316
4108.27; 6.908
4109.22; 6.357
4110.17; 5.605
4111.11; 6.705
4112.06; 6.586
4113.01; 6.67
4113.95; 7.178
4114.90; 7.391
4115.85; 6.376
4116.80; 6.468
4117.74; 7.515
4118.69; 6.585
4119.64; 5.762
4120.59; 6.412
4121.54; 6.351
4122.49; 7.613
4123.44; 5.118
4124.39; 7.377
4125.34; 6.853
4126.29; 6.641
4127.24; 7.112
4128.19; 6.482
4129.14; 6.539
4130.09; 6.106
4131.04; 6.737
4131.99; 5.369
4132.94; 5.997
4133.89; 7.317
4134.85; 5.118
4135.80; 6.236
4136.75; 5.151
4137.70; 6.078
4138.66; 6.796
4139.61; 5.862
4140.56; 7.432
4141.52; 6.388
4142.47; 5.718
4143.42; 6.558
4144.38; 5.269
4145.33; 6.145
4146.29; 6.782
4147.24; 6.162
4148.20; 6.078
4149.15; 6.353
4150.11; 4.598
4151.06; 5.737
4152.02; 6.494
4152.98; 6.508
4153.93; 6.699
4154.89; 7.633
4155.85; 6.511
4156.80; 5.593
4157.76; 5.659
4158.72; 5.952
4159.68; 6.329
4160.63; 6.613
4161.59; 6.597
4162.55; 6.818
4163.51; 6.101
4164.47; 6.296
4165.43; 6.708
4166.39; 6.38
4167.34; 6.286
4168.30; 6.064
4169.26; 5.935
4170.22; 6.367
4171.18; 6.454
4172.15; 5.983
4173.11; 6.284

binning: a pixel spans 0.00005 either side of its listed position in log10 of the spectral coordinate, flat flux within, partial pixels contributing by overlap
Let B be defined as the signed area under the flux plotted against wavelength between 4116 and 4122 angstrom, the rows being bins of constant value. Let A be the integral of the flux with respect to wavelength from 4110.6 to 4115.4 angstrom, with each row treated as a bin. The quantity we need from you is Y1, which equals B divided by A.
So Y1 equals 1.18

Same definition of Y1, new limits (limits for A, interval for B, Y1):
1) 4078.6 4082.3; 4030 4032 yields 0.53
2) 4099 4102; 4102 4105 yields 0.95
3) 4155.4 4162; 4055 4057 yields 0.31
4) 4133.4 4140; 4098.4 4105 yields 1.07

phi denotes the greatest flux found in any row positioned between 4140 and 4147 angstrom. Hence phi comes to 7.432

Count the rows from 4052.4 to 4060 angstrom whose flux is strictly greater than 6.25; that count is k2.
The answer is 5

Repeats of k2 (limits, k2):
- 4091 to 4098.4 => 6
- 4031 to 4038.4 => 5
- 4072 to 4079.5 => 5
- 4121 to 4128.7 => 7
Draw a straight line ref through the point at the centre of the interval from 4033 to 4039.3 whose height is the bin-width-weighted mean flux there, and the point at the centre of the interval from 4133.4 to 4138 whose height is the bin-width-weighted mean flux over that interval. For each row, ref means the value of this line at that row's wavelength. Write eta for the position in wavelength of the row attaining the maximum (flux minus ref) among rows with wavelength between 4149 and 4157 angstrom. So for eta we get 4154.89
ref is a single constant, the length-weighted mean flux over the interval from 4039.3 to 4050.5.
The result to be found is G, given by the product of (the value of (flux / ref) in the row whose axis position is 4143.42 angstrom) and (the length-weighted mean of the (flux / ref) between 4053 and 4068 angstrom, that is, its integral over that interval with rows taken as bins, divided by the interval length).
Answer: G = 1.008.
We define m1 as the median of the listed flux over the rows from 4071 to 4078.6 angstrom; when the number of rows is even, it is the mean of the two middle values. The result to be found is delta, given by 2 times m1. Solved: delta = 12.69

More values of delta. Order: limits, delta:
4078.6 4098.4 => 13.41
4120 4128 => 13.49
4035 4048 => 12.88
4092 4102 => 13.35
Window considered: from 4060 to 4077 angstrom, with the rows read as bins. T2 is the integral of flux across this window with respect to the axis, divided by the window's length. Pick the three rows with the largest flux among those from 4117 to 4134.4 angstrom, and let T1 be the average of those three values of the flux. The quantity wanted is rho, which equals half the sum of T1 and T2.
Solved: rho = 6.97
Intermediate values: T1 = 7.50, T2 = 6.44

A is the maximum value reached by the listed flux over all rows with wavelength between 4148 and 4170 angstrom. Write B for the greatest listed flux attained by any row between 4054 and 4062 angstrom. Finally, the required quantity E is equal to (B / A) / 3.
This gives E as 0.305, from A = 7.633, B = 6.973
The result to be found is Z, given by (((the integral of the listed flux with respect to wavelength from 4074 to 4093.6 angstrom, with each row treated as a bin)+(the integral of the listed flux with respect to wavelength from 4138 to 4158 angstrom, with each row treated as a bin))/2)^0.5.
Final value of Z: 11.3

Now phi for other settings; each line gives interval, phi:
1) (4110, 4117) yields 7.391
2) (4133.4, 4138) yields 7.317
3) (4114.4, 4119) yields 7.515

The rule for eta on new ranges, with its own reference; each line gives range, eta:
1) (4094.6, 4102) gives 4095.99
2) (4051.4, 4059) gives 4058.44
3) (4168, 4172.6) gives 4171.18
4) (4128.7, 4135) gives 4133.89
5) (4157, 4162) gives 4160.63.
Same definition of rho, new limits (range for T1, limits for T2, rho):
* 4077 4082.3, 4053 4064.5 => 6.70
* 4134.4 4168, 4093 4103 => 6.93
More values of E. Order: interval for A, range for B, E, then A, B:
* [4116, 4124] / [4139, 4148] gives 0.325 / 7.613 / 7.432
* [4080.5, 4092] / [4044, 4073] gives 0.318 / 8.114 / 7.732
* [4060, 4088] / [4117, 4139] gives 0.313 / 8.114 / 7.613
